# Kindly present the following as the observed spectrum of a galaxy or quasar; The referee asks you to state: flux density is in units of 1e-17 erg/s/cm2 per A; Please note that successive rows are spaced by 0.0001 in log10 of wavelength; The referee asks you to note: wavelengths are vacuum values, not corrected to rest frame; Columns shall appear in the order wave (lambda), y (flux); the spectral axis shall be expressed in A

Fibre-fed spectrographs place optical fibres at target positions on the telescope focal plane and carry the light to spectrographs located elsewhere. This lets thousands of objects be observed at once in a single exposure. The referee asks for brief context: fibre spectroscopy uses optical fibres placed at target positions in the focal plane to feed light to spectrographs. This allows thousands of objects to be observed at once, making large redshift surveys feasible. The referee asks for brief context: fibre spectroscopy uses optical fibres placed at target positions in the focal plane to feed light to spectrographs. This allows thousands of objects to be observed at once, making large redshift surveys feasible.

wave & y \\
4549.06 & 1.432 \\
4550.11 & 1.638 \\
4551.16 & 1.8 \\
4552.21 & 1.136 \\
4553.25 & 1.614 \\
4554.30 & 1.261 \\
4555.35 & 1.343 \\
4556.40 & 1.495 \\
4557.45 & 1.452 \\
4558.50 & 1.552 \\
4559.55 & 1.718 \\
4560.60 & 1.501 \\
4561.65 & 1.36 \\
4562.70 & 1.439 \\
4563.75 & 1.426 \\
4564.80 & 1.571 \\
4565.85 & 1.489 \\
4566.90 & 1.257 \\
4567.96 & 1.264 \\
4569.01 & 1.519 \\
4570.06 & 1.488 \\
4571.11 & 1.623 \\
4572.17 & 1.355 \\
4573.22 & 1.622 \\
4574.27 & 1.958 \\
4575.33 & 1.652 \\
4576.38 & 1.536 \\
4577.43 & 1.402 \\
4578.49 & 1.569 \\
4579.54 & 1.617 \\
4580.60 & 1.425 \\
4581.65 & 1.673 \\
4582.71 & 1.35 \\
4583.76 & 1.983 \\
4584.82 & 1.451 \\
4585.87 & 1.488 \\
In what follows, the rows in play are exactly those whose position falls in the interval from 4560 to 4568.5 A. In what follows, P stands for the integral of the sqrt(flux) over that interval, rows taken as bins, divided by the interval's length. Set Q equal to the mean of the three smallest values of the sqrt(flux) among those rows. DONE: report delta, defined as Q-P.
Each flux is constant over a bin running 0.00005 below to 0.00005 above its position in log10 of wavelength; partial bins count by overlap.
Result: -0.052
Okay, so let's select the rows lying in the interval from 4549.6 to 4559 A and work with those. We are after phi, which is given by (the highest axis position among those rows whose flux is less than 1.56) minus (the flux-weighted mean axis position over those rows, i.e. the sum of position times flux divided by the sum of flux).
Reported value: 4.3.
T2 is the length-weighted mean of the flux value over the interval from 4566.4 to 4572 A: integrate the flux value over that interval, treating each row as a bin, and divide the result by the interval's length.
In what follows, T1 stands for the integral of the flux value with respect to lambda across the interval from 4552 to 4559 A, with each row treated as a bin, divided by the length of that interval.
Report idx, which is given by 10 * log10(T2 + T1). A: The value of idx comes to 4.54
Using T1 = 1.42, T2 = 1.42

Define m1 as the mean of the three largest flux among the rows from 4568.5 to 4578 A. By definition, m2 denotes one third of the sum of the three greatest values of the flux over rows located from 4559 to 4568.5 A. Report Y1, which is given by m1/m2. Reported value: 1.09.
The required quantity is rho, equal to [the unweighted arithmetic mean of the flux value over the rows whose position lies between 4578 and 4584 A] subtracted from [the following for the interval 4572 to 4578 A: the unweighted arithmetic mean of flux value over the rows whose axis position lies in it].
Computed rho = -0.02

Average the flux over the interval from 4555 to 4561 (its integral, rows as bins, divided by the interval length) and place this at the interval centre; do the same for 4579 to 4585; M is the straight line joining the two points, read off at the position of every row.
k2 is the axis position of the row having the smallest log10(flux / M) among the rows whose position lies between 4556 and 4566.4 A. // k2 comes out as 4561.65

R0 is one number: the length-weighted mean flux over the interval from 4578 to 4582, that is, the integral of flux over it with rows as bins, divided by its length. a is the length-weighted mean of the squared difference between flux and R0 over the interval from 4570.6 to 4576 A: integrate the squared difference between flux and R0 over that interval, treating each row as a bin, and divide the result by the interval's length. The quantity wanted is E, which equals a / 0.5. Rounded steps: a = 0.041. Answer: 0.082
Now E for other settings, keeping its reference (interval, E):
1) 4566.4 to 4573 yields 0.078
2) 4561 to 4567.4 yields 0.060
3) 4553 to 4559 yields 0.058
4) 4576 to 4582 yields 0.021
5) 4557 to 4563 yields 0.034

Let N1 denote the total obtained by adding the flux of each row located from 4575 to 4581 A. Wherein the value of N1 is 9.2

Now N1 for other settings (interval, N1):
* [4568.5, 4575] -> 9.6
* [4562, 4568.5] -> 8.4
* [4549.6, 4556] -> 8.8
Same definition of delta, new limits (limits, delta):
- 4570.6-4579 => -0.062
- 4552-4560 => -0.089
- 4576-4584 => -0.066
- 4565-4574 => -0.075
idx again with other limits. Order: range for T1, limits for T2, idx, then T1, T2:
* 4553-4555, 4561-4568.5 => 4.48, 1.40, 1.40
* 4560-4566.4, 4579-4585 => 4.85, 1.47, 1.59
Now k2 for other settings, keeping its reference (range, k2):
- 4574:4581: 4577.43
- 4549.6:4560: 4552.21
